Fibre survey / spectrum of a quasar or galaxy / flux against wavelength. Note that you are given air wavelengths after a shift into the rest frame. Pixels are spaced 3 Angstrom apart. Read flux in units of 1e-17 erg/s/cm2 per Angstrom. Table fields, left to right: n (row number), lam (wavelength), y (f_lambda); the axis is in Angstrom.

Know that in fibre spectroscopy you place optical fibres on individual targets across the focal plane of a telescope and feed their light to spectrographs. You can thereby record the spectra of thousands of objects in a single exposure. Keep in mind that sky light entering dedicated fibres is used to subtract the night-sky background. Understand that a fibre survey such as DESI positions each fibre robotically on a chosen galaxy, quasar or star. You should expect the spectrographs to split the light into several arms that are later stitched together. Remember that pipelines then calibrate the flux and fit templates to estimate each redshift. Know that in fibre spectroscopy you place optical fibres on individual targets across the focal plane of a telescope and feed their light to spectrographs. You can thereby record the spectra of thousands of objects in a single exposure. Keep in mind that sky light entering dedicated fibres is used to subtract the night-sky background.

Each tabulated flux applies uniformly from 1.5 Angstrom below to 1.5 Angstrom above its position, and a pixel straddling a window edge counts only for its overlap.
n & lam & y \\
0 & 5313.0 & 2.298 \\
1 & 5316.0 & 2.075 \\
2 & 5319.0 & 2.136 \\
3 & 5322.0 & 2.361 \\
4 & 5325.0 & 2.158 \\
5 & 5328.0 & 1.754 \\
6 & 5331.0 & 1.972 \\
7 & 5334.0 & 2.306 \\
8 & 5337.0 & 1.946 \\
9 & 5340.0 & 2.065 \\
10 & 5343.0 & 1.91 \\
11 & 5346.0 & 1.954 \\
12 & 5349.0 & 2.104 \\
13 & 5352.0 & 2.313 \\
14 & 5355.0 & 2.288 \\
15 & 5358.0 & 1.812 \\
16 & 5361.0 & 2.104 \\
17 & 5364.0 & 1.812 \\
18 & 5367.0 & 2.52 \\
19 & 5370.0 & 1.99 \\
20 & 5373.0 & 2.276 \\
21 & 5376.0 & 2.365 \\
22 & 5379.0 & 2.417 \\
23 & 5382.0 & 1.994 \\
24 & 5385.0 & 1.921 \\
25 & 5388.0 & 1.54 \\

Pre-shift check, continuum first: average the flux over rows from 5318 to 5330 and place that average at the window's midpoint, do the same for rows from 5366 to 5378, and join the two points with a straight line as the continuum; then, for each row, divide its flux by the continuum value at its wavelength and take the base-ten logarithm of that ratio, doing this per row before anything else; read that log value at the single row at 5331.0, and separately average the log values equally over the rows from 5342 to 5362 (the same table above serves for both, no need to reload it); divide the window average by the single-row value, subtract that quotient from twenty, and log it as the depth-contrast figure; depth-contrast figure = 19.1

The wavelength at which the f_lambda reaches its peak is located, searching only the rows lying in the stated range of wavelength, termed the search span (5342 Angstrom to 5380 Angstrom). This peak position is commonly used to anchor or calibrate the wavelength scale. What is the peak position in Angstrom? 5367.0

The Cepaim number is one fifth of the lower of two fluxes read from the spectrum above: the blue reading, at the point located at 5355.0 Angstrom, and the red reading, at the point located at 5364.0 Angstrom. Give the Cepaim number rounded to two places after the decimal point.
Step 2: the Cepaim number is 0.36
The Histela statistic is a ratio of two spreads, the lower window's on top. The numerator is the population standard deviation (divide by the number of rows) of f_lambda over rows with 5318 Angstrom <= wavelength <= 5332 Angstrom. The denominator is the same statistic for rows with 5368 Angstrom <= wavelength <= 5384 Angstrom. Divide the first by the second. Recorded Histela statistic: 1.11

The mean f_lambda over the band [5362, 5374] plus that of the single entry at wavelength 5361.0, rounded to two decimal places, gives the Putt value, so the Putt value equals 4.25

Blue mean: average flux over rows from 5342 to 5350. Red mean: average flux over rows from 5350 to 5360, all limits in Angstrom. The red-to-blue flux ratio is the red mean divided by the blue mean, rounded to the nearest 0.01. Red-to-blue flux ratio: 1.07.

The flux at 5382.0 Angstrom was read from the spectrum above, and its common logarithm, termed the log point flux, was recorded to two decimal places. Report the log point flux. 0.30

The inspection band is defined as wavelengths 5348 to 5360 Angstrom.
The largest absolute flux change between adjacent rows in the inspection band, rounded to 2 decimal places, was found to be 0.48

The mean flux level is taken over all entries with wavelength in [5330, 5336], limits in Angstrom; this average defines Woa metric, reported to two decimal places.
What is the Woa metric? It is 2.14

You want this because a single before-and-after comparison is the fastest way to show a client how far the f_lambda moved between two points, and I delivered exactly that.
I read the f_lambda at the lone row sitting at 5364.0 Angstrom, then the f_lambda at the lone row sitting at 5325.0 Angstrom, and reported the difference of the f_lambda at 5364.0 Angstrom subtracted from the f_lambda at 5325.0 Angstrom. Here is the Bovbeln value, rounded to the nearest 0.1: 0.3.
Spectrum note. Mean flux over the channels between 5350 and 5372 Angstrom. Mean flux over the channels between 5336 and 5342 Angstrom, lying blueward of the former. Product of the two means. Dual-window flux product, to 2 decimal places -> 4.25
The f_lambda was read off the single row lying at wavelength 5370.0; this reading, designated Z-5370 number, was 1.99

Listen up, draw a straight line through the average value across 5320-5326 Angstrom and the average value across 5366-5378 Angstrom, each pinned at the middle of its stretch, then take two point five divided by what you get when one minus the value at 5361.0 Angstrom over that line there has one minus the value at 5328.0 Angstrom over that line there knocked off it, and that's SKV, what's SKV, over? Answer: -17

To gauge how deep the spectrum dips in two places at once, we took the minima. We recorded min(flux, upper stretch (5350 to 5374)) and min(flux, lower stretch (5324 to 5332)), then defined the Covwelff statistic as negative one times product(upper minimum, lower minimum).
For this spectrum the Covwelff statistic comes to -3.2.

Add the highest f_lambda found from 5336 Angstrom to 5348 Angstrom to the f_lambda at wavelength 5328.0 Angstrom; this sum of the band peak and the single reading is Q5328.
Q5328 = 3.82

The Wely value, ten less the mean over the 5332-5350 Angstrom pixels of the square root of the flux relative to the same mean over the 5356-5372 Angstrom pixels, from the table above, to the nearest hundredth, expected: 9.00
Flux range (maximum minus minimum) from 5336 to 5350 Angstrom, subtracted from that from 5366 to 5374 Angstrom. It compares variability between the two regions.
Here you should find 0.34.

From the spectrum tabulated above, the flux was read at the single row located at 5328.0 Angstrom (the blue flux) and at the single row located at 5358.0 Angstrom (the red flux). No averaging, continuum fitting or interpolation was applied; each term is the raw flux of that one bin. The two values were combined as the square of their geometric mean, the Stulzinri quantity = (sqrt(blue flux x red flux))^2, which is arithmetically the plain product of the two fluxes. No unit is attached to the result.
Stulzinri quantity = 3.18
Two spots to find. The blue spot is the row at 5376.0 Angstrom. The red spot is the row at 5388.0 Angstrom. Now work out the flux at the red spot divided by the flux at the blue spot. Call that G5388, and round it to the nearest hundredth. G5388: 0.65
